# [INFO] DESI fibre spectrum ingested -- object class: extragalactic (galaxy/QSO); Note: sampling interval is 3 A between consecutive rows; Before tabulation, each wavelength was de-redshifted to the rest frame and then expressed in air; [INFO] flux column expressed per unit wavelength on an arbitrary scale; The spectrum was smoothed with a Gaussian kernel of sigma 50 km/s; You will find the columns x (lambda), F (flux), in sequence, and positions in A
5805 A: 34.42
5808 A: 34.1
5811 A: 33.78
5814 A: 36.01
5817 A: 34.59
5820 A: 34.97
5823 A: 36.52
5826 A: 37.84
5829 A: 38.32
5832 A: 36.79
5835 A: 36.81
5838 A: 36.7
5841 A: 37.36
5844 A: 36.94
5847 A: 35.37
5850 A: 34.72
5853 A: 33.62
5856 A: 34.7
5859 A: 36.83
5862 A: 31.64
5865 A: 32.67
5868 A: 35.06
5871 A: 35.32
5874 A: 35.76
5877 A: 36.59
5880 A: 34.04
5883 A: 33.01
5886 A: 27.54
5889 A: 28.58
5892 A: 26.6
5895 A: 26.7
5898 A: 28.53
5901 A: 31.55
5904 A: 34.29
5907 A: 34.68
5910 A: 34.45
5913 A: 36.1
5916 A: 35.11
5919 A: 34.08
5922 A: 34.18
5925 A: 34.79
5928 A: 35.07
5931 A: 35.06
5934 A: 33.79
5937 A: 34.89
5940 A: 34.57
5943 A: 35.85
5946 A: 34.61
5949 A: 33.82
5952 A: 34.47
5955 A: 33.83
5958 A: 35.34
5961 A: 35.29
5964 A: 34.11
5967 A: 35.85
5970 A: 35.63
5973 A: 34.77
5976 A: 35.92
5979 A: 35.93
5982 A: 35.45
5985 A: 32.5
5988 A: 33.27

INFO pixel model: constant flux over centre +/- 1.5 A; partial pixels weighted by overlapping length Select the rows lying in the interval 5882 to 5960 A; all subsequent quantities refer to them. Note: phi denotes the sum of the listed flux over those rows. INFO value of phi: 861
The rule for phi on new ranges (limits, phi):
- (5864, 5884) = 242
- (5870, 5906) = 379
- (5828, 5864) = 430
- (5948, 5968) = 243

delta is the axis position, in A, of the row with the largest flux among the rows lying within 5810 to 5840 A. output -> 5829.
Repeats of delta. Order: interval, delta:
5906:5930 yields 5913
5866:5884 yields 5877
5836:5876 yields 5841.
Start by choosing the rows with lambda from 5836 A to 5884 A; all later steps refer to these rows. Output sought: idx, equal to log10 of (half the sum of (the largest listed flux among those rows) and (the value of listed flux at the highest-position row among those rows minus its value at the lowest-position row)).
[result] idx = 1.23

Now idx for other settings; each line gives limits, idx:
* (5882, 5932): 1.28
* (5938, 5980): 1.27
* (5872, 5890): 1.17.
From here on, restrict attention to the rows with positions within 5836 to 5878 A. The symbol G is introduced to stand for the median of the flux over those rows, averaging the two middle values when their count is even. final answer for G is 35.3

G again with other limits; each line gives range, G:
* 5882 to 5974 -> 34.5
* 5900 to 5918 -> 34.6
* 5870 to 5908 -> 33.0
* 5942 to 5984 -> 35.3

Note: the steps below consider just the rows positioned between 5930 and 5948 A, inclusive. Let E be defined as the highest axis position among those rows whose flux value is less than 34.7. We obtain 5946 A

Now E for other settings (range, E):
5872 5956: 5955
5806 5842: 5817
